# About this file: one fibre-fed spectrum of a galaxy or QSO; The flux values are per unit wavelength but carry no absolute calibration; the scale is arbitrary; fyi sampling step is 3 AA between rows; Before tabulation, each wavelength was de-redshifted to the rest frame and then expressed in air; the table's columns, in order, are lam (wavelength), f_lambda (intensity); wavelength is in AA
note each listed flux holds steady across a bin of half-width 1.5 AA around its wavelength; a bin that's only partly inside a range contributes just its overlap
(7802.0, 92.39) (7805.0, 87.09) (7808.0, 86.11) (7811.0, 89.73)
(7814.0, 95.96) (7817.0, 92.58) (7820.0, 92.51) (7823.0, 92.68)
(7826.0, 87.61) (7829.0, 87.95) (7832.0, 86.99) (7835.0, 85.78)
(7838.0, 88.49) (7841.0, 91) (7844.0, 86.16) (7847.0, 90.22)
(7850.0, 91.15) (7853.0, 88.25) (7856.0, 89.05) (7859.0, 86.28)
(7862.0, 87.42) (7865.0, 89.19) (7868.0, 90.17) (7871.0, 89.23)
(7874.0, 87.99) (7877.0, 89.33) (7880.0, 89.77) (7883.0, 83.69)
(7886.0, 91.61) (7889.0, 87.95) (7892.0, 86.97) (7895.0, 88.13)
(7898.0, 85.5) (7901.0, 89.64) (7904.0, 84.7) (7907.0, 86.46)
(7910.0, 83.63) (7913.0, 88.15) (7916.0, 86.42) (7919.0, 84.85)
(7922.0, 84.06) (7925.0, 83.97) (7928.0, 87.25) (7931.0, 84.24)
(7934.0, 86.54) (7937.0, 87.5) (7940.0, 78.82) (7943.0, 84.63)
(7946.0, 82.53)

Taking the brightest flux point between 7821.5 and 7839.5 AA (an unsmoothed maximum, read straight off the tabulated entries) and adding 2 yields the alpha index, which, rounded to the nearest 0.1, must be 94.7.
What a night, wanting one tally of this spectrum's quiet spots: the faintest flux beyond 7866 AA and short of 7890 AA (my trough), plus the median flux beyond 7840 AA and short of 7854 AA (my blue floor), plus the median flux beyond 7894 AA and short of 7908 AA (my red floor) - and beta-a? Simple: 260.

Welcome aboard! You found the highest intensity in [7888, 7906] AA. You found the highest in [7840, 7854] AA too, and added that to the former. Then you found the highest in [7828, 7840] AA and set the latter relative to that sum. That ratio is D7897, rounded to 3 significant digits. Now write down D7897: 0.489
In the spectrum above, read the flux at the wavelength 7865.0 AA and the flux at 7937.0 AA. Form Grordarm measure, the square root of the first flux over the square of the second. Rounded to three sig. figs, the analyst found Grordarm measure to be 0.108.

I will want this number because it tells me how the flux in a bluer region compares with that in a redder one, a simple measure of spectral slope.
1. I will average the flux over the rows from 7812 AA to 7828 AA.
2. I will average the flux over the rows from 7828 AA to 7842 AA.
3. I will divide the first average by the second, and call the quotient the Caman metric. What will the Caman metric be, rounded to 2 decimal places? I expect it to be 1.05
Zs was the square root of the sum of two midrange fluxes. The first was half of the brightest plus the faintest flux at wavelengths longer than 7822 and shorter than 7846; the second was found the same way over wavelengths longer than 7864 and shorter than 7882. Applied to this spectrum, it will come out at 13.4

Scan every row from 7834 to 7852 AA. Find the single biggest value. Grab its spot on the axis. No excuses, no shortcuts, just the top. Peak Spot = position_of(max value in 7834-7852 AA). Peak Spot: 7850.0 AA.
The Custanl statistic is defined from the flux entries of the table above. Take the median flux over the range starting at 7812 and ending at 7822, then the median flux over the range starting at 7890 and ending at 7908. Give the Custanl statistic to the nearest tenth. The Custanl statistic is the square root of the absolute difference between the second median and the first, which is 2.4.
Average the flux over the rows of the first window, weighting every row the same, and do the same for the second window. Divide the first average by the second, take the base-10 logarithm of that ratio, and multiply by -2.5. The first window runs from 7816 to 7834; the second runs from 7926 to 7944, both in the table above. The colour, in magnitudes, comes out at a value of -0.06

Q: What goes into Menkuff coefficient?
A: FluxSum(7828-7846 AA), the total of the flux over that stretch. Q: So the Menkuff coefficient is 526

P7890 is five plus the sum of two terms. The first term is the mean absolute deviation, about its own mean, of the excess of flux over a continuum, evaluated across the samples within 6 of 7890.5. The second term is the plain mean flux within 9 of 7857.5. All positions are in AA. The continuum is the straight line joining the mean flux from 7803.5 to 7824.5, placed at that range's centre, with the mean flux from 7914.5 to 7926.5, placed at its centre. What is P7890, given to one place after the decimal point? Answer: 94.9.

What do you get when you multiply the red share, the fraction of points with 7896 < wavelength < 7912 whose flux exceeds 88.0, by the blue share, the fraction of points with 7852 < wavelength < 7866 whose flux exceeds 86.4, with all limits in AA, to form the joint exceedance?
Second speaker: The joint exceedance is 0.16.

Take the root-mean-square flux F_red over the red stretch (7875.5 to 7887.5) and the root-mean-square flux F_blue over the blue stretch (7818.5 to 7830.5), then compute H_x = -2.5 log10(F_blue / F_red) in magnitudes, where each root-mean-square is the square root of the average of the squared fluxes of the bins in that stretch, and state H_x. -0.02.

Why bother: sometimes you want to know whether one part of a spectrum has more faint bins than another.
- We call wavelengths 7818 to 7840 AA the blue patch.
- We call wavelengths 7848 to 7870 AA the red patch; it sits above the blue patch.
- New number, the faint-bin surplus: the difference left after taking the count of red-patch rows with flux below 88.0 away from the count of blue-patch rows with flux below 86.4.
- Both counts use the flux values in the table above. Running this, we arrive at -1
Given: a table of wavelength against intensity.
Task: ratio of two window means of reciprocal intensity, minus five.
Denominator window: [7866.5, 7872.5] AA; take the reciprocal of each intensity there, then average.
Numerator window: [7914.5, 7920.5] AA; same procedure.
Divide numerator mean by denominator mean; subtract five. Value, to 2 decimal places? -3.95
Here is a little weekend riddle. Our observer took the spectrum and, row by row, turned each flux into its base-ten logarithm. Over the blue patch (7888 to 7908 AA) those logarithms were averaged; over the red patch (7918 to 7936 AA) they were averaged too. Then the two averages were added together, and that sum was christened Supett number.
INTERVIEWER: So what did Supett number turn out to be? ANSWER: 3.87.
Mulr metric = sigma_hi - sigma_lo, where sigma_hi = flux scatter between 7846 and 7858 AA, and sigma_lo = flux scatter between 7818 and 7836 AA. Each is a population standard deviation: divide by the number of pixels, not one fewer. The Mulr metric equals -1.6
